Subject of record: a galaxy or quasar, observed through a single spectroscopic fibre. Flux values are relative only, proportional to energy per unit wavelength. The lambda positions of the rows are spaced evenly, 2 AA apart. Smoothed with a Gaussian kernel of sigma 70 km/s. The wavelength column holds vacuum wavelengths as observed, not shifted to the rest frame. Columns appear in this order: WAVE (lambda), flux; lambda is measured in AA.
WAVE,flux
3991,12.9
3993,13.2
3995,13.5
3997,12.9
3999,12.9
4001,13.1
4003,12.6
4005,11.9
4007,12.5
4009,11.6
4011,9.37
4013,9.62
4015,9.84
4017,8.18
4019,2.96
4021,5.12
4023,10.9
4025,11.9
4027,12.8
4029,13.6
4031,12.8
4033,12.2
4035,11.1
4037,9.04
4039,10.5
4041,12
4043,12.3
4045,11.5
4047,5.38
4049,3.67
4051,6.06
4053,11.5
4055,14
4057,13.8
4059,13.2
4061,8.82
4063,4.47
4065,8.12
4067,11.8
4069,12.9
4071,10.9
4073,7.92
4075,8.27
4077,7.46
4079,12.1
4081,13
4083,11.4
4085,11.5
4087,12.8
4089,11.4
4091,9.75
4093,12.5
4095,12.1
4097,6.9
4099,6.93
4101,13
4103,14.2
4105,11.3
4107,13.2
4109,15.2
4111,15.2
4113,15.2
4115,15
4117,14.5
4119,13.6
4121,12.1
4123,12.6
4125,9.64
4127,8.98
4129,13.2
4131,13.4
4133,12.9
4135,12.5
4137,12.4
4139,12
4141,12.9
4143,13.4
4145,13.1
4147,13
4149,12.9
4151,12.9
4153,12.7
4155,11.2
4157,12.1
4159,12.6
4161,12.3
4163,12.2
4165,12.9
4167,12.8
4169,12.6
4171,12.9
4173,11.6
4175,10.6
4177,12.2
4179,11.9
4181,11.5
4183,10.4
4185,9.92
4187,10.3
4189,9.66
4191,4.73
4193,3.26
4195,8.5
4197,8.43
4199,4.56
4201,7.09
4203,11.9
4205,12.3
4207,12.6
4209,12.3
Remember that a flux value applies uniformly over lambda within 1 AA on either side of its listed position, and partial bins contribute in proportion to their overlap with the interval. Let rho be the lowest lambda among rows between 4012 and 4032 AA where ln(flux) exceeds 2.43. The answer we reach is 4025 AA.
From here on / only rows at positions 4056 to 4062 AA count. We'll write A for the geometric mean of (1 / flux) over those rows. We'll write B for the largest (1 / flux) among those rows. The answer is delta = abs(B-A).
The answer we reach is 0.028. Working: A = 0.085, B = 0.113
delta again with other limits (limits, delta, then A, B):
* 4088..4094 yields 0.013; 0.090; 0.103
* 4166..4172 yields 0.001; 0.078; 0.079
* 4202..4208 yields 0.002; 0.082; 0.084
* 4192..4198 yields 0.144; 0.162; 0.307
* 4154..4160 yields 0.006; 0.084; 0.089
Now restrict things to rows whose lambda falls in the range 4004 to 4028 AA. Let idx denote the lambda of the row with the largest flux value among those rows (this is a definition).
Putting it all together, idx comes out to 4027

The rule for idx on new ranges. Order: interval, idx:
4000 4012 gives 4001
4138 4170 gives 4143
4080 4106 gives 4103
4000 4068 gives 4055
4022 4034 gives 4029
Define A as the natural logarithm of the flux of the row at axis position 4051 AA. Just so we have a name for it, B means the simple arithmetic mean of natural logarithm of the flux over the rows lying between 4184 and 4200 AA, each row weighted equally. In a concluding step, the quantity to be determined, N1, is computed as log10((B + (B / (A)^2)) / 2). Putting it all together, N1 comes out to 0.10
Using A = 1.80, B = 1.9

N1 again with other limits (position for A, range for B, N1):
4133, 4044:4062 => 0.10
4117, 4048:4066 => 0.08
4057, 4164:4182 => 0.15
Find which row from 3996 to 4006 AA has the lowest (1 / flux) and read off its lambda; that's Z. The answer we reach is 4001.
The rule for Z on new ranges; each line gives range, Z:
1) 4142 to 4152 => 4143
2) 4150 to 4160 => 4151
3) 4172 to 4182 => 4177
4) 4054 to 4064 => 4055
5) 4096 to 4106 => 4103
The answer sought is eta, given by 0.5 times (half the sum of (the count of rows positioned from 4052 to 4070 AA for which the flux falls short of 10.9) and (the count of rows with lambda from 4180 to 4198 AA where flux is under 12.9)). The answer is 3.00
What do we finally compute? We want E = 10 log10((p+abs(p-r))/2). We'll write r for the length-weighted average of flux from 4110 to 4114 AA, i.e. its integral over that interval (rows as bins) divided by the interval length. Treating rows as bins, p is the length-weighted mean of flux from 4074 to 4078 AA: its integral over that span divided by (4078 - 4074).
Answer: 8.81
